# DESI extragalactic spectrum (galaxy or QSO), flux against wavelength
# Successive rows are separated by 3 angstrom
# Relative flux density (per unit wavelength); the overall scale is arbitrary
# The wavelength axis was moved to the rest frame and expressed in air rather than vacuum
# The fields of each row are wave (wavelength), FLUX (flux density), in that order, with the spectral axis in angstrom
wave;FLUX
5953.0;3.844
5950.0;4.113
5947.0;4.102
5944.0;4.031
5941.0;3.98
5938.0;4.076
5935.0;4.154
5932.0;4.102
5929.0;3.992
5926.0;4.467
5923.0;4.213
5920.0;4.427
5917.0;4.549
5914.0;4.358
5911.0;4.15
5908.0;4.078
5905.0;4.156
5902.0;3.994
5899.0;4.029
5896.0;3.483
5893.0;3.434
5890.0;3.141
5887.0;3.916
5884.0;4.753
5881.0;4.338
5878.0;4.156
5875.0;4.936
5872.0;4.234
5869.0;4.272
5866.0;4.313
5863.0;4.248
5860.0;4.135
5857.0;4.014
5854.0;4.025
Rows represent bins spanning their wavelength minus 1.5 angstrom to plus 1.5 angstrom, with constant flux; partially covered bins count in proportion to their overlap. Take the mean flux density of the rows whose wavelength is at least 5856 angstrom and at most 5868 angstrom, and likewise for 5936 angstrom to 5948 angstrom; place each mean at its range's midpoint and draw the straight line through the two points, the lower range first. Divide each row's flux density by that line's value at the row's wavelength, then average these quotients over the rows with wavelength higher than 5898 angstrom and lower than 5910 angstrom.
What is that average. 0.99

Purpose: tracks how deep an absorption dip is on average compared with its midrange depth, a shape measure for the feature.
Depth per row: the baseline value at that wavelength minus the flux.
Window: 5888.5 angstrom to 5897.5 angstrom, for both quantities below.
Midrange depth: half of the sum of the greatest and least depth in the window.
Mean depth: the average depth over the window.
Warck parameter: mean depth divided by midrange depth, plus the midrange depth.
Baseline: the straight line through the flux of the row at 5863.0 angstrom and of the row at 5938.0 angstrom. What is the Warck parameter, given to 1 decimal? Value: 1.8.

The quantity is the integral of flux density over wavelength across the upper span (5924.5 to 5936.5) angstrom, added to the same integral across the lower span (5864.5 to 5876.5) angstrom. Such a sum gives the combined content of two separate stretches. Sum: 103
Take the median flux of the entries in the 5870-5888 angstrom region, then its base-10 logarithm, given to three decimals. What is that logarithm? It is 0.632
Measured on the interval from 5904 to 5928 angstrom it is 0.632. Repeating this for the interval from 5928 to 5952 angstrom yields 0.612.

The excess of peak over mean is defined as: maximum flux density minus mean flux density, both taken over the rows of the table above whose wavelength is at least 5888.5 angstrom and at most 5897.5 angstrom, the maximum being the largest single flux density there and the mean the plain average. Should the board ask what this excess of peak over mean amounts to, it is 0.13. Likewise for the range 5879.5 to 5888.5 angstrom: 0.42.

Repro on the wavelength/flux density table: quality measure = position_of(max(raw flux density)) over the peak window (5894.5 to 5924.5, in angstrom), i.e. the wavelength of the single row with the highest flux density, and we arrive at 5917.0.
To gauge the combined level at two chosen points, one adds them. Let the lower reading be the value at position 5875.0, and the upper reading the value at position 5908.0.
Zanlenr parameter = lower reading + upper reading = 9.01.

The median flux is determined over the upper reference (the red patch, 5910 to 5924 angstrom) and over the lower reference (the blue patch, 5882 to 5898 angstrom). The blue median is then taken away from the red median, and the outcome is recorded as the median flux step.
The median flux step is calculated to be 0.9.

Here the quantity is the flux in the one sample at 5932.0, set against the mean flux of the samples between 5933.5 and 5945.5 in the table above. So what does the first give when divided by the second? 1.01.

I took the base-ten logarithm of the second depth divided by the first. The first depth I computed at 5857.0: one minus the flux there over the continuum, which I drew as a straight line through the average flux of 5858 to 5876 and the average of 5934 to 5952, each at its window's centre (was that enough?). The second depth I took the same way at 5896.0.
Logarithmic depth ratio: 0.3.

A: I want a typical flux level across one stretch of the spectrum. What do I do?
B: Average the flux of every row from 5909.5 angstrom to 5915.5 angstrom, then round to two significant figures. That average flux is 4.3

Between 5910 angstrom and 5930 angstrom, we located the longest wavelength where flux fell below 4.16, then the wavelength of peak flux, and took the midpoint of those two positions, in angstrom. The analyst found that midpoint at 5923.0 angstrom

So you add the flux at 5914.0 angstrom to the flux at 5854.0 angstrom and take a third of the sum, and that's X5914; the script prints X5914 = 2.8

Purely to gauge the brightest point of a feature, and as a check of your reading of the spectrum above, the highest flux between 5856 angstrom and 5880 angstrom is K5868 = 4.936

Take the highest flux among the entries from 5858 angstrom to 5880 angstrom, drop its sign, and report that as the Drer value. 4.9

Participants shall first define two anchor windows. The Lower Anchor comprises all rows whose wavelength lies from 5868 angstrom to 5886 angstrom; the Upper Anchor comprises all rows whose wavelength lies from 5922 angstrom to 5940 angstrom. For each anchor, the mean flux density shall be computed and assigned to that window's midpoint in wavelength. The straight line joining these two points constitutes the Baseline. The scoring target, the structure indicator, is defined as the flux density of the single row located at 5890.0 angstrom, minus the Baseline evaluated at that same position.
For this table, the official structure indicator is -1.2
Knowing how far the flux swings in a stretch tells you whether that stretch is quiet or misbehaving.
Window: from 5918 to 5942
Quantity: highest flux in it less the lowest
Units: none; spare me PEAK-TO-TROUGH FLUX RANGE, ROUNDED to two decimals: 0.49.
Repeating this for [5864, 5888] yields 1.02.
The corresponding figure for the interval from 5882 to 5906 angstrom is 1.61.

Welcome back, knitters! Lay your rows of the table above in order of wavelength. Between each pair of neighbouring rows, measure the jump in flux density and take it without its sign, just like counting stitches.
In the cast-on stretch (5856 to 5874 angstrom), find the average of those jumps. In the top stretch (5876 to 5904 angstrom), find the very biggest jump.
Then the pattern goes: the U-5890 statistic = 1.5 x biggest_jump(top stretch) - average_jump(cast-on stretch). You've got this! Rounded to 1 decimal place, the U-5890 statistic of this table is 1.2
